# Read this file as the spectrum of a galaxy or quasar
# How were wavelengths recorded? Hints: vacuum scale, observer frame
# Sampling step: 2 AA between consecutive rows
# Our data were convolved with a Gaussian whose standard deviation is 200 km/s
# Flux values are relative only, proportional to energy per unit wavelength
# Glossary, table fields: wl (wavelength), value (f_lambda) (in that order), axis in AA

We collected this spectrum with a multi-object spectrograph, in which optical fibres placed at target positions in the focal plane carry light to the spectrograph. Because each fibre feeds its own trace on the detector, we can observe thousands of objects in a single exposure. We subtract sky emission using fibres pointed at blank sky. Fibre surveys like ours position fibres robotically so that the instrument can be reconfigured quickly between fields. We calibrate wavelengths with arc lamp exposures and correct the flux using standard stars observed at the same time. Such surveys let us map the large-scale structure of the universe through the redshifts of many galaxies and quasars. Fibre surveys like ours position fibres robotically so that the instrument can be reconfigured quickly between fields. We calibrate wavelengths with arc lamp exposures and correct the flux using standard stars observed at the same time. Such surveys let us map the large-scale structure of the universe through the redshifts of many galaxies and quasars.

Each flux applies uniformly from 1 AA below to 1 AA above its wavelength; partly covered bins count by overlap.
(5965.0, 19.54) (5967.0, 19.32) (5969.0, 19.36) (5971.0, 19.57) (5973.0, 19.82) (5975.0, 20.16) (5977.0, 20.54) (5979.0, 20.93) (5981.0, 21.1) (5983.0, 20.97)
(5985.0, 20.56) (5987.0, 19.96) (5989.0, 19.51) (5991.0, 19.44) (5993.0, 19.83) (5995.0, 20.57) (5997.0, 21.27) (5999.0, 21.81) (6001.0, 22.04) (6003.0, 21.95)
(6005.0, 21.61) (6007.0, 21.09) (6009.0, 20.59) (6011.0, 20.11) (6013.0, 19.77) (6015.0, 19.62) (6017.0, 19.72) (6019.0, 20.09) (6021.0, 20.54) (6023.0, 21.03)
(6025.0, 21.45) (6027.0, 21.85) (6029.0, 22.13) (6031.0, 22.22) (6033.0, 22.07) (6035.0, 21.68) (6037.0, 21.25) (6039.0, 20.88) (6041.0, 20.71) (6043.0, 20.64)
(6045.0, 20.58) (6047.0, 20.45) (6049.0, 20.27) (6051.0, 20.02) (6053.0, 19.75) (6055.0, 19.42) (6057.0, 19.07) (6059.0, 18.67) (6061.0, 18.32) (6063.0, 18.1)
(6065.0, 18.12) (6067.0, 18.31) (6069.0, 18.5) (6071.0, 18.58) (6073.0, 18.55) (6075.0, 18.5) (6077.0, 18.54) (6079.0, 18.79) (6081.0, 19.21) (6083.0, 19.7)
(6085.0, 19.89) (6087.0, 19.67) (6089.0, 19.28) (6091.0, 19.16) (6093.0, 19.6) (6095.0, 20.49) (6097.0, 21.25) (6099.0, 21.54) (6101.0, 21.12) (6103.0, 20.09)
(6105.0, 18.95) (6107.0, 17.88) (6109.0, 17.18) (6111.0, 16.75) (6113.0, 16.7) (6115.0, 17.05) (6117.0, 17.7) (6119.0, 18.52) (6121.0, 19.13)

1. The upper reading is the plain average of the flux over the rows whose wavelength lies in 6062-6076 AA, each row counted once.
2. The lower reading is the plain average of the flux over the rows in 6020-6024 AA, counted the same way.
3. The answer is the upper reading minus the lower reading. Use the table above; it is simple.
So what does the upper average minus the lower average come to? -2.4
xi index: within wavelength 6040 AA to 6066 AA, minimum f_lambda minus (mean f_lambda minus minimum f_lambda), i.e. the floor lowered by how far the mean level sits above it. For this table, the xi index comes 17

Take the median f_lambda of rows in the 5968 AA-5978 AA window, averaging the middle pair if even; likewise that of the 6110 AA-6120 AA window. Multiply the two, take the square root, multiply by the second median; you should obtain 313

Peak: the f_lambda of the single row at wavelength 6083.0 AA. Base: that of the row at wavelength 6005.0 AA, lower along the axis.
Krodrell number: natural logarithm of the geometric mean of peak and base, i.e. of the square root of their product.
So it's 3.03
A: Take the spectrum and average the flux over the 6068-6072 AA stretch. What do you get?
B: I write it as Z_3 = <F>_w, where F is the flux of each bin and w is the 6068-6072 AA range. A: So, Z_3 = 18.5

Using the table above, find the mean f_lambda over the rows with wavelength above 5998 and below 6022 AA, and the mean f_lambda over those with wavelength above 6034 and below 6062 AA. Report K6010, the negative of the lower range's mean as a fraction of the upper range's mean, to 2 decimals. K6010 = -1.03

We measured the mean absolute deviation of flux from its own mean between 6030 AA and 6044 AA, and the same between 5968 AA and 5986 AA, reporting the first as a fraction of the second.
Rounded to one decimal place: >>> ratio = 1.0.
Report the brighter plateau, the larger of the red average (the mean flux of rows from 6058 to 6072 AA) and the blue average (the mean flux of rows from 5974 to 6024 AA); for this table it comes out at 20.6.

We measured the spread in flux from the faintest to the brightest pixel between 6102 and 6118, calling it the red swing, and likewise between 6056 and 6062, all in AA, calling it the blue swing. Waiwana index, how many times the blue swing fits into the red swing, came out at 4.5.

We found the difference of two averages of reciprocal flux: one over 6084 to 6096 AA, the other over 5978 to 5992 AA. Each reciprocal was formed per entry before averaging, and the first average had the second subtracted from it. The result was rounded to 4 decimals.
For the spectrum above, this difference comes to 0.0016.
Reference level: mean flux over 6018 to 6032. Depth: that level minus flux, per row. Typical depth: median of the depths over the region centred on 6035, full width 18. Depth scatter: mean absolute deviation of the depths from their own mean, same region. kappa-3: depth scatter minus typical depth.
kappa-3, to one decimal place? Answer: 0.9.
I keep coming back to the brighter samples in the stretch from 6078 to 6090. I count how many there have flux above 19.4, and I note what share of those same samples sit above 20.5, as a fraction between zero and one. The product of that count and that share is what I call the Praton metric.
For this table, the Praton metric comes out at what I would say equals 0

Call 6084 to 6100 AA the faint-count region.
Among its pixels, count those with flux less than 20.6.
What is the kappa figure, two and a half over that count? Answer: 0.42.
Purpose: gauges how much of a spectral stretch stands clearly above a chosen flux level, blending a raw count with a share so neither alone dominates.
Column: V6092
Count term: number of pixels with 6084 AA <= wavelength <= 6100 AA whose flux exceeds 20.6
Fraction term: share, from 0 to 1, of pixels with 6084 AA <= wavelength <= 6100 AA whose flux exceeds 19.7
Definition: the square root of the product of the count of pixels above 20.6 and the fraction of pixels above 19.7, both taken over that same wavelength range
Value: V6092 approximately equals 1.0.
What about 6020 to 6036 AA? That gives 2.6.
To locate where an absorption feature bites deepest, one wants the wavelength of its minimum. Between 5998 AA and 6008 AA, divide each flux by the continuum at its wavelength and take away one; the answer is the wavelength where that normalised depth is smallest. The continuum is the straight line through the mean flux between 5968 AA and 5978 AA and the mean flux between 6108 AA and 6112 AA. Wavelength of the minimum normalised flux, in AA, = 6007.0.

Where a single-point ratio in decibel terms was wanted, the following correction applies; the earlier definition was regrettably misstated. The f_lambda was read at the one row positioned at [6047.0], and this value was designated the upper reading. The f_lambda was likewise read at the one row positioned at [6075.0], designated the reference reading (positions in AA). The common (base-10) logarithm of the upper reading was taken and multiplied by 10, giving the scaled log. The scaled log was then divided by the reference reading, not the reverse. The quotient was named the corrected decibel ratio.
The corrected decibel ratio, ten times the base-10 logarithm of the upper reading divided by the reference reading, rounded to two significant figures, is 0.71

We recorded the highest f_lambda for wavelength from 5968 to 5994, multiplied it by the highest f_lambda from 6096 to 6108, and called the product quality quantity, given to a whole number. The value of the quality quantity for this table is 454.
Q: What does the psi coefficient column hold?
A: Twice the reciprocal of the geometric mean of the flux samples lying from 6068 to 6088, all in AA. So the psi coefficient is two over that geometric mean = 0.105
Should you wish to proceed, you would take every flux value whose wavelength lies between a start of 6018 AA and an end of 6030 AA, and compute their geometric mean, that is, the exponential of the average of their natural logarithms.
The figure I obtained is 21.2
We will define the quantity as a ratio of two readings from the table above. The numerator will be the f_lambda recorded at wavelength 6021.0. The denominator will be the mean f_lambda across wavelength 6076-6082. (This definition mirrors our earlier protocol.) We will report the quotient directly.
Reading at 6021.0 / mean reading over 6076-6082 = 1.09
